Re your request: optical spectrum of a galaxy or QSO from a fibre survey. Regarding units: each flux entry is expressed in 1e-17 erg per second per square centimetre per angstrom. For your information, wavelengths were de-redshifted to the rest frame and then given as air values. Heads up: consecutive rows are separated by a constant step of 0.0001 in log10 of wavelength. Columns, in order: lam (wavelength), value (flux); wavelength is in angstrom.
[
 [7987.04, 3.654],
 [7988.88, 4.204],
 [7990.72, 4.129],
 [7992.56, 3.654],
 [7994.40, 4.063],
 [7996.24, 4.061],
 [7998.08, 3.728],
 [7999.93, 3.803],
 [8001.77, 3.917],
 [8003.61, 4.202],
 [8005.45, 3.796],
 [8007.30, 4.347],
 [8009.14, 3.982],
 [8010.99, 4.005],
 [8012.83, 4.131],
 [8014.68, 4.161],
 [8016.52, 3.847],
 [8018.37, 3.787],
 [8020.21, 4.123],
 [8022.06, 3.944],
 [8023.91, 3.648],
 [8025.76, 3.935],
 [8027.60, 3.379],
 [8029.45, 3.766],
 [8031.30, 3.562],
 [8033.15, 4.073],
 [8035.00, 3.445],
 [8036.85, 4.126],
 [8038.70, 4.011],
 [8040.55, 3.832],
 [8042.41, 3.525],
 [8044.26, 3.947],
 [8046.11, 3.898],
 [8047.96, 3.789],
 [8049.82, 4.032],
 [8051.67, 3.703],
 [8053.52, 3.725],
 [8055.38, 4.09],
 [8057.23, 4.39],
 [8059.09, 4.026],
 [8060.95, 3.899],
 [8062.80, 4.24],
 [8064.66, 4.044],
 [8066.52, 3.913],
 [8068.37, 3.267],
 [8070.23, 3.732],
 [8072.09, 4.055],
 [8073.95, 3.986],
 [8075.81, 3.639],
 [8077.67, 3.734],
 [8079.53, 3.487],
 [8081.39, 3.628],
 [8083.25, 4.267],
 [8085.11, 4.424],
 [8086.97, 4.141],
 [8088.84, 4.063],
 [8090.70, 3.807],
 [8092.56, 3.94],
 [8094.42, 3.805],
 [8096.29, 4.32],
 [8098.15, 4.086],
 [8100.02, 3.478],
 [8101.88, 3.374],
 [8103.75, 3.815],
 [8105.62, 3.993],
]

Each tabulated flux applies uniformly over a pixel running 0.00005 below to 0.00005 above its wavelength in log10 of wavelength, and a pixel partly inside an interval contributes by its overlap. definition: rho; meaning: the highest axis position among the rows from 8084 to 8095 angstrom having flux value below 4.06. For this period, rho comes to 8094.42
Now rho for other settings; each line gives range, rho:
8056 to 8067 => 8066.52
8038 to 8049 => 8047.96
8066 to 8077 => 8075.81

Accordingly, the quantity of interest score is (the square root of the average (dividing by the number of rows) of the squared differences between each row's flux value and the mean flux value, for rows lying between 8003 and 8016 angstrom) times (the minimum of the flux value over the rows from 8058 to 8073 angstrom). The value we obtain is 0.54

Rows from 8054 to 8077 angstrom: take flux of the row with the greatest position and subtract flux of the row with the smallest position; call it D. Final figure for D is -0.5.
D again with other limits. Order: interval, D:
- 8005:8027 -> 0.1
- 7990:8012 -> -0.1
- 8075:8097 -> 0.7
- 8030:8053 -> 0.1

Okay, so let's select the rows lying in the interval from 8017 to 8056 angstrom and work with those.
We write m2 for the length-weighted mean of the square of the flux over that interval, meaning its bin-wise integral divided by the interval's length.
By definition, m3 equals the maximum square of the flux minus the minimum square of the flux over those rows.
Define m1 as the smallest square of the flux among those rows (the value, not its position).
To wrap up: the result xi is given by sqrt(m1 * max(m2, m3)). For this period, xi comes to 12.9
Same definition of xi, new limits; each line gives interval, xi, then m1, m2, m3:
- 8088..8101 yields 13.7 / 12.1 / 15.48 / 6.6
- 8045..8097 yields 12.9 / 10.7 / 15.50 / 8.9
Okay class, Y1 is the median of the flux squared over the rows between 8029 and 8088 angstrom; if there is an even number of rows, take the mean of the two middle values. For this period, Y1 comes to 15.3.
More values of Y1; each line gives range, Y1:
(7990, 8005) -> 15.9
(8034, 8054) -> 14.7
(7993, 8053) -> 15.4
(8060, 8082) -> 14.6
